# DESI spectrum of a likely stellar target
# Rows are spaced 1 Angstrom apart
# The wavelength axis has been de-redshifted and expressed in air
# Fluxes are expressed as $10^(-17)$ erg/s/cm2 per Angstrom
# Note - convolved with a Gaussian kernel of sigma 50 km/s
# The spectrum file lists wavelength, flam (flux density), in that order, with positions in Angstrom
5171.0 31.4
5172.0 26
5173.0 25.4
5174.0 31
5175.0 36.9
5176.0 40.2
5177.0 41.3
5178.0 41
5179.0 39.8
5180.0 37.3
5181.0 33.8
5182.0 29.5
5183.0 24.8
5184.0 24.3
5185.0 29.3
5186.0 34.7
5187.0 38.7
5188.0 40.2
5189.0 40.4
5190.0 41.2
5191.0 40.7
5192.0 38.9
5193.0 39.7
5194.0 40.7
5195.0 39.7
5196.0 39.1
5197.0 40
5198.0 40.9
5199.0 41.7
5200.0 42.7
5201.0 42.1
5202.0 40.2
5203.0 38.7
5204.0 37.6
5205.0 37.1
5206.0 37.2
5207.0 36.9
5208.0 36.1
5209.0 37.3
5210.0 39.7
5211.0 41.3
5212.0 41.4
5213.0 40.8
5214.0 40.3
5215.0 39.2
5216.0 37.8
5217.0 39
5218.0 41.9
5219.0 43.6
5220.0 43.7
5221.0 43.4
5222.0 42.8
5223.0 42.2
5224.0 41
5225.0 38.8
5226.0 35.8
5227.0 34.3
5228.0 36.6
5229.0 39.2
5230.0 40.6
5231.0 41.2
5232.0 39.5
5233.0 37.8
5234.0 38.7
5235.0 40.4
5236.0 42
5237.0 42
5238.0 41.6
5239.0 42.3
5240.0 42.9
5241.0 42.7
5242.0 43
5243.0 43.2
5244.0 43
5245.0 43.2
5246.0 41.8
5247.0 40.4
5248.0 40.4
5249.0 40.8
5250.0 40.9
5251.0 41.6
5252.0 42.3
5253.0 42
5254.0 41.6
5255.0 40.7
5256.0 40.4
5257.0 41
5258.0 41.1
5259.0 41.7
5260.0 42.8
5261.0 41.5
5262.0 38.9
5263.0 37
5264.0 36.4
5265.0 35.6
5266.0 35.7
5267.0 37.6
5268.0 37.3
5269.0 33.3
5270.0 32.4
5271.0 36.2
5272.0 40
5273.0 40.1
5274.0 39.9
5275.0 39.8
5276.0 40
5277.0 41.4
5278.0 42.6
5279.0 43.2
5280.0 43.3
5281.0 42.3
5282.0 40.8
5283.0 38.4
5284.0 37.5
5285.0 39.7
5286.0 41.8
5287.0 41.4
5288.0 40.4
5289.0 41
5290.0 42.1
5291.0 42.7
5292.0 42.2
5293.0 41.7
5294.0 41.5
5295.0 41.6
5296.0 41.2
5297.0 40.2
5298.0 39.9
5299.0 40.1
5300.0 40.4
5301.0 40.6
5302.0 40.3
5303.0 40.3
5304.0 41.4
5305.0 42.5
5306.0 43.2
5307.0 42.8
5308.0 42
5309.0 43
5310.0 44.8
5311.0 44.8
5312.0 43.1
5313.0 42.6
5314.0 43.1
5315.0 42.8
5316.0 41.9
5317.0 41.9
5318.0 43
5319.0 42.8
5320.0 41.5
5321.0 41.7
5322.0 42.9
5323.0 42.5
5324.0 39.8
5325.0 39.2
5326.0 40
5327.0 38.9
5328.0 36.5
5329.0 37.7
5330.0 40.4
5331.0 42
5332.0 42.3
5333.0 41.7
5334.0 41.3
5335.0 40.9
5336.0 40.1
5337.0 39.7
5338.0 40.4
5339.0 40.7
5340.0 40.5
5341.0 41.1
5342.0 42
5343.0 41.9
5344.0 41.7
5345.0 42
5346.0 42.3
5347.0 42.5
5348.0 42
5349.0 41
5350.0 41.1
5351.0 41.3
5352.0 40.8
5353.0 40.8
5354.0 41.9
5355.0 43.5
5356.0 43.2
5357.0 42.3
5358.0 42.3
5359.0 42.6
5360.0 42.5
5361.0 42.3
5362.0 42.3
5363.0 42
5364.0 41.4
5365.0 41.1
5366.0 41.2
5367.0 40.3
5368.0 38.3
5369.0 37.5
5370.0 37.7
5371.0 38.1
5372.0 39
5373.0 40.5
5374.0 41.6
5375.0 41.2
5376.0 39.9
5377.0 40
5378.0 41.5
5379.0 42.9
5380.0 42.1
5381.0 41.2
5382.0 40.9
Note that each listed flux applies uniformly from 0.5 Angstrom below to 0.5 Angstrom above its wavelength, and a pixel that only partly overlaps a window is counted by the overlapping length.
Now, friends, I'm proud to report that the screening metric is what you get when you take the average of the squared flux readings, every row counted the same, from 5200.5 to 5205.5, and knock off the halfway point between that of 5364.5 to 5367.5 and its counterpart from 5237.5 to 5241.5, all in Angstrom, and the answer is -198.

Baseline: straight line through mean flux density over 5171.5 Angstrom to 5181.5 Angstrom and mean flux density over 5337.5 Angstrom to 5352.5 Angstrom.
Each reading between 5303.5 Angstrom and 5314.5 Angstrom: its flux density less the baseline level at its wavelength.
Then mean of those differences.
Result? 2.9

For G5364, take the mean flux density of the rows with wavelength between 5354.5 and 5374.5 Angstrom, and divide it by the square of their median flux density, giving 0.0238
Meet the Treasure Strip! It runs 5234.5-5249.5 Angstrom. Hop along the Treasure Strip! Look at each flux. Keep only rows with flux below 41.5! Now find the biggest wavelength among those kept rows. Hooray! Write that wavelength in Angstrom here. 5249.0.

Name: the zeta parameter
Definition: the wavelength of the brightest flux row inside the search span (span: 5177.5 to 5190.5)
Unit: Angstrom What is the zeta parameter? 5190.0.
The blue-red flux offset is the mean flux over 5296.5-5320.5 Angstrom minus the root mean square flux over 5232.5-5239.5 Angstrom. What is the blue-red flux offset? 1.3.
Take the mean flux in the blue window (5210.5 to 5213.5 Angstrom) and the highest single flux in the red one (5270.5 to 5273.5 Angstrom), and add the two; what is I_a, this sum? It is 81.3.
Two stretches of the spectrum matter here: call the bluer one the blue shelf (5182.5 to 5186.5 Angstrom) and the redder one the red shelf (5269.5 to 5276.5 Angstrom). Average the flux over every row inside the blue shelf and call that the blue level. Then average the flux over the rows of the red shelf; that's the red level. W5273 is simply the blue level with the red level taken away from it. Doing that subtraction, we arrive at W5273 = -10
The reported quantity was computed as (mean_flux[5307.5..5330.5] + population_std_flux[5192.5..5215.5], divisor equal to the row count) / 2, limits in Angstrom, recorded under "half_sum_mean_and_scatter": 21.70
